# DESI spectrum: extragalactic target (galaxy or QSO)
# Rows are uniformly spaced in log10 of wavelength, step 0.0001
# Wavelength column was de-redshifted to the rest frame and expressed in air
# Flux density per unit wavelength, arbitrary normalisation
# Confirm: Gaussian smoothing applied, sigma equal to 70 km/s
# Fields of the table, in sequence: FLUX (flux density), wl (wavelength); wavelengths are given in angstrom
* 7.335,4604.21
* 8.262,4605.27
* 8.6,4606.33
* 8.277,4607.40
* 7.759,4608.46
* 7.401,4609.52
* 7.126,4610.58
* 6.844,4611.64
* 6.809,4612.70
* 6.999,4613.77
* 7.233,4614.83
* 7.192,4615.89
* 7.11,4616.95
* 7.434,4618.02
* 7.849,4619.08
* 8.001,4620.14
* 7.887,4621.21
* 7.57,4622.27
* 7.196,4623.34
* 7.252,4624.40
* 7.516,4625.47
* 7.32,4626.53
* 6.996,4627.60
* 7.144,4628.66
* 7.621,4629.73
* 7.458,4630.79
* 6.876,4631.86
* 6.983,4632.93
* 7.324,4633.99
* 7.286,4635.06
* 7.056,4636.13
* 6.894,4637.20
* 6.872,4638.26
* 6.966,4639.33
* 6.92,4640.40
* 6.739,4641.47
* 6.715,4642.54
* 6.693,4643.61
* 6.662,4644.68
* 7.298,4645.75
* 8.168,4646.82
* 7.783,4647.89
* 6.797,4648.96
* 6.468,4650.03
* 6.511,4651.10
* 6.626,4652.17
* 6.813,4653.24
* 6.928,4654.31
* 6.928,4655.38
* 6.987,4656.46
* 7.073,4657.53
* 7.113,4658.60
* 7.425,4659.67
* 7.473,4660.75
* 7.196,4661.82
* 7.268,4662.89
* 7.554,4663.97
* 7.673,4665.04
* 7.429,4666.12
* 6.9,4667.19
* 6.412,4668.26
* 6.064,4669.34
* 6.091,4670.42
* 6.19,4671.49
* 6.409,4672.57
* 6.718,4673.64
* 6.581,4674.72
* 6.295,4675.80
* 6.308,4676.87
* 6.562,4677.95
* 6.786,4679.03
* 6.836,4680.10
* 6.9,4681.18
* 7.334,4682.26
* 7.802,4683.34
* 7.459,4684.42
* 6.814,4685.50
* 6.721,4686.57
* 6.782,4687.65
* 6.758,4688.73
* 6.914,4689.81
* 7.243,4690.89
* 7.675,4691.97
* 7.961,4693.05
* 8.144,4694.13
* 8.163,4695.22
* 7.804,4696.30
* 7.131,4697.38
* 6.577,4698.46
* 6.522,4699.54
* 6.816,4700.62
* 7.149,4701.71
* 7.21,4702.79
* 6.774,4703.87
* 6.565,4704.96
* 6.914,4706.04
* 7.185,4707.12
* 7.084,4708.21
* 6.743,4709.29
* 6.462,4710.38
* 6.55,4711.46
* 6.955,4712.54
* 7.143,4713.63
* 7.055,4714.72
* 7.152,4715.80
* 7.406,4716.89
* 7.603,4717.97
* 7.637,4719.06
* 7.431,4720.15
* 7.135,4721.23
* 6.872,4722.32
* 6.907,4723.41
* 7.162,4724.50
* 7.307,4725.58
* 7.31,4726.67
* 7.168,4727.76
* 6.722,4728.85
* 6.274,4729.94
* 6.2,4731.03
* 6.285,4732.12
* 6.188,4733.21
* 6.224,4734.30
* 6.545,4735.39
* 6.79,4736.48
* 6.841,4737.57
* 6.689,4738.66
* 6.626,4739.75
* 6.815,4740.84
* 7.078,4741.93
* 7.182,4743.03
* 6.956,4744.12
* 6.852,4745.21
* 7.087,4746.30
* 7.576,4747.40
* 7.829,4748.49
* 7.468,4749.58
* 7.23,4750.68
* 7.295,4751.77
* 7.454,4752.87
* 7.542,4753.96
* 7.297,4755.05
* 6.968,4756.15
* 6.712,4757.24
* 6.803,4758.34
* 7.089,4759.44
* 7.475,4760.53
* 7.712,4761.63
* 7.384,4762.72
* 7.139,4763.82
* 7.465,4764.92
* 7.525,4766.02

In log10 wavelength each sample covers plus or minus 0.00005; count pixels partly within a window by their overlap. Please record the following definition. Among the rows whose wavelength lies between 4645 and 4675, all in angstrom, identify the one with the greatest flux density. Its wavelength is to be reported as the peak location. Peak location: 4646.82 angstrom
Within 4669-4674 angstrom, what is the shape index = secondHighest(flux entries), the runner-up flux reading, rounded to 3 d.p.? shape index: 6.409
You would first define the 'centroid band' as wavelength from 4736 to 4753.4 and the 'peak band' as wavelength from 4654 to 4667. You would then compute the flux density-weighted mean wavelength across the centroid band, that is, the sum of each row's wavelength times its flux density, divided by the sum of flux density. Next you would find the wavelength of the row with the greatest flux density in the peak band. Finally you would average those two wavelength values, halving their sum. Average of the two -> 4704.9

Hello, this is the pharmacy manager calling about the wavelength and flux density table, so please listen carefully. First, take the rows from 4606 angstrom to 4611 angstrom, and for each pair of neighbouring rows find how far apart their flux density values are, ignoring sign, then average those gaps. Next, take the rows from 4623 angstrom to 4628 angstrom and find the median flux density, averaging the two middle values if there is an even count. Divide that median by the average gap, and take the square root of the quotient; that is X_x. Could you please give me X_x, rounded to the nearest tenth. 4.4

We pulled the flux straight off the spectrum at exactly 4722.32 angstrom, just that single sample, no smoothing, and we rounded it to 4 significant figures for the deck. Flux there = 6.872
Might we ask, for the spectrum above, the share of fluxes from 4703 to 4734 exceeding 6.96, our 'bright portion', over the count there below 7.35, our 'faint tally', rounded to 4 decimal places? 0.0208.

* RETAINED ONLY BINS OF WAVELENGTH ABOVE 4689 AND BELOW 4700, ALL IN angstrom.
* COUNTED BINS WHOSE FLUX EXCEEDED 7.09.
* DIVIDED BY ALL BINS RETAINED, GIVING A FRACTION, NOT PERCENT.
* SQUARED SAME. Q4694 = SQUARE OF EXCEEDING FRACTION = 0.49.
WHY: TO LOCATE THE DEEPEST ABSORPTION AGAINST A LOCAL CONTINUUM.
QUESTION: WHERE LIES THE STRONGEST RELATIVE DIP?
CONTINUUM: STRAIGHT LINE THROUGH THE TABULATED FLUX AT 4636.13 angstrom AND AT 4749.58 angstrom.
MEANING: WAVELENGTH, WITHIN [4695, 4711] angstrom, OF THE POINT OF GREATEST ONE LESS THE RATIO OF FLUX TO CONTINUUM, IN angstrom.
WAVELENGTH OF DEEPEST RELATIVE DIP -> 4710.38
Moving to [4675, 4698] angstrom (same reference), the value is 4675.80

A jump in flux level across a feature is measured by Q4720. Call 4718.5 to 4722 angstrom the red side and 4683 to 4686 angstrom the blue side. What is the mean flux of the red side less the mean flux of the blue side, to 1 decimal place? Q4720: 0.0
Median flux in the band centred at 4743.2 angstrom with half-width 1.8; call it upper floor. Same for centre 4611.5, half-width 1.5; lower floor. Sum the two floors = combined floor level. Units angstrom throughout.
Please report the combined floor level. 13.9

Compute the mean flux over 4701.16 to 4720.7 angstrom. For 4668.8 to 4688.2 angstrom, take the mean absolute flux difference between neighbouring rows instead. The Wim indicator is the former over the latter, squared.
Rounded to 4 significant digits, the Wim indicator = 1037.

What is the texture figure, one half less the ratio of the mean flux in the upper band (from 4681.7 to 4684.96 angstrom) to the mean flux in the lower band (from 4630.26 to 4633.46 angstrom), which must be -0.56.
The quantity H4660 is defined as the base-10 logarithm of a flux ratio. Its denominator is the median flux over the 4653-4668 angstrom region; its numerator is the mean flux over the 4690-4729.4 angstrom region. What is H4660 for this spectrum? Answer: 0.000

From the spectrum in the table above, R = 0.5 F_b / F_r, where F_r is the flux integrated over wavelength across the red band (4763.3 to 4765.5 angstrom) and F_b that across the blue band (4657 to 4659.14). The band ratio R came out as 0.475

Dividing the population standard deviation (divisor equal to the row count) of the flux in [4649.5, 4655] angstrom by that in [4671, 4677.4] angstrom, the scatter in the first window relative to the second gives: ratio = 1.0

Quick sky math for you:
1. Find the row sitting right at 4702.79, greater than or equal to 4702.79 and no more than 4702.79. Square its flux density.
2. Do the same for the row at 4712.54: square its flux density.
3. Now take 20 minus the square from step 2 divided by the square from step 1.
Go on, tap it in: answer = 19.1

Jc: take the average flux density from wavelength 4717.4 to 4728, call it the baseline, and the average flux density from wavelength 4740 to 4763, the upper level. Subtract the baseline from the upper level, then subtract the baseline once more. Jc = -7.3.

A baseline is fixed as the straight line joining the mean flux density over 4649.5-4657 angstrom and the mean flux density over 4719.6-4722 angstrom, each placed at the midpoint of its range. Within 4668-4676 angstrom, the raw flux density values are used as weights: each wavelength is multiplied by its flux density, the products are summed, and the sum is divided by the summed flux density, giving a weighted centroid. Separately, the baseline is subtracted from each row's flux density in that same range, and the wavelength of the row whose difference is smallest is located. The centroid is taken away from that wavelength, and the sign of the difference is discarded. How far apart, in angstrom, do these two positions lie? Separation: 2.7 angstrom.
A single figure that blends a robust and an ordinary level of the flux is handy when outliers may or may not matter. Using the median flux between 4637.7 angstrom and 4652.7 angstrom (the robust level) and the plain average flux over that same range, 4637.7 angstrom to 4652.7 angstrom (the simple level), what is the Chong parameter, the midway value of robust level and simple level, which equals 6.9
